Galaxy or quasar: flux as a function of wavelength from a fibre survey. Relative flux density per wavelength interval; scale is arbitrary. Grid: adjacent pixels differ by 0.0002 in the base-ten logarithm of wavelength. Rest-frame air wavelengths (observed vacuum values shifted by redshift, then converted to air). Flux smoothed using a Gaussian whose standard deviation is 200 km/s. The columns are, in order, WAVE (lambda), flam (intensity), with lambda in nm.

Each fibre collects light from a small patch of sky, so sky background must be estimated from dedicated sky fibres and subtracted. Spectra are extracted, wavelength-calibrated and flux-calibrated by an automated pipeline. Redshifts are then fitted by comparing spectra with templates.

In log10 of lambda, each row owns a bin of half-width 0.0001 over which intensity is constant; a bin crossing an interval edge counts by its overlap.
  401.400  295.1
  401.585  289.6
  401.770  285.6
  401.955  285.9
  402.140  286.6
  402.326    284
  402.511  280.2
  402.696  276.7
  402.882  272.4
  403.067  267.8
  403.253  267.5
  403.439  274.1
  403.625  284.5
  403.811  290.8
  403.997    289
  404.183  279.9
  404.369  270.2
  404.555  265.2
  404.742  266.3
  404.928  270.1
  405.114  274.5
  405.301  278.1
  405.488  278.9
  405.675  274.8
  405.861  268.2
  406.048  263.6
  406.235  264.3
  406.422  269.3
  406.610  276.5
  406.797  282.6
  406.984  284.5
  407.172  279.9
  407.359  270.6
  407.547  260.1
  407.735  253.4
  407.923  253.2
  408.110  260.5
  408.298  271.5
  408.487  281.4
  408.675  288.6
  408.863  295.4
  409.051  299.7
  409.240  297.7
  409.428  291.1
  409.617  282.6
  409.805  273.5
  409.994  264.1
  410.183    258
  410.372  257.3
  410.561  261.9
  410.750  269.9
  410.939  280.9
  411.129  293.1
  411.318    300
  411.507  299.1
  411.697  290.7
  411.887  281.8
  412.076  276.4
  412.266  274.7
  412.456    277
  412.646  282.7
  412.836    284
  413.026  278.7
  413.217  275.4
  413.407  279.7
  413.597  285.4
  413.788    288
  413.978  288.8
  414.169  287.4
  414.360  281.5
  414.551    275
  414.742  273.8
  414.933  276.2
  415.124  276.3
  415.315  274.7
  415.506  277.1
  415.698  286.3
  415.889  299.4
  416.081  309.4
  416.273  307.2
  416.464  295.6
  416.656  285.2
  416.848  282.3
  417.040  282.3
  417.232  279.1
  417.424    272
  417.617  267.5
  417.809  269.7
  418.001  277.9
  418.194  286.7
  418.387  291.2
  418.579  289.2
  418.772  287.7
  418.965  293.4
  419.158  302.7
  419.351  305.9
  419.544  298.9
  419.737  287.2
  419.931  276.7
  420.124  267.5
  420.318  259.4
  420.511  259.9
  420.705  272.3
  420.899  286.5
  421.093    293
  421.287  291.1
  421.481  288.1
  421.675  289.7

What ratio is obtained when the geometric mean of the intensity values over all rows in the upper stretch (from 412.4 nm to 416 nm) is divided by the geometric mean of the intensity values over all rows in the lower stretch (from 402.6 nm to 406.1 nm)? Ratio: 1.03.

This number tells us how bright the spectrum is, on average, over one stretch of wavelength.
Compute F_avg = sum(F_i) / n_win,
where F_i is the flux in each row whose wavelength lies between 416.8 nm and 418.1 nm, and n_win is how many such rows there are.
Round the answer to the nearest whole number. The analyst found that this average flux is 276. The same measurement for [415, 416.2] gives 287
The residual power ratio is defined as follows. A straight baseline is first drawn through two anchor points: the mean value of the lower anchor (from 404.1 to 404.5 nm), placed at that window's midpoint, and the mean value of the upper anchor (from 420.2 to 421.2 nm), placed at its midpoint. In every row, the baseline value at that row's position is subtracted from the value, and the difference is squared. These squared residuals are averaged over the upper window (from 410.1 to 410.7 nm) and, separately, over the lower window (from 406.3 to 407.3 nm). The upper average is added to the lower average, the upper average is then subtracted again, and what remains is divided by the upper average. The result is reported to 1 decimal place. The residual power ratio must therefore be 0.2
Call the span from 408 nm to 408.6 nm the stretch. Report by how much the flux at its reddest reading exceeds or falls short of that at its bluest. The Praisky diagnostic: 21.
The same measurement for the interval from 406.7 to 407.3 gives -3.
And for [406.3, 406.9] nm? 13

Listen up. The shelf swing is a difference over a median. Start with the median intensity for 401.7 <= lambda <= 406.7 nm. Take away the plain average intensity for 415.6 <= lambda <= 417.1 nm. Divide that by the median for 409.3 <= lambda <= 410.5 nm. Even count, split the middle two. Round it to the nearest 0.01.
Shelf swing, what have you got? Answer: -0.07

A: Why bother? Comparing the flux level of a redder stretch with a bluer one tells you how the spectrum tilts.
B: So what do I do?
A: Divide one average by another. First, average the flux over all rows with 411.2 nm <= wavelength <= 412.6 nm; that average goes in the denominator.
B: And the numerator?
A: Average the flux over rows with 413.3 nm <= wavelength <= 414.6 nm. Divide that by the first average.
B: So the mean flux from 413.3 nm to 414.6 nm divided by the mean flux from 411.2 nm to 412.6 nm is 0.99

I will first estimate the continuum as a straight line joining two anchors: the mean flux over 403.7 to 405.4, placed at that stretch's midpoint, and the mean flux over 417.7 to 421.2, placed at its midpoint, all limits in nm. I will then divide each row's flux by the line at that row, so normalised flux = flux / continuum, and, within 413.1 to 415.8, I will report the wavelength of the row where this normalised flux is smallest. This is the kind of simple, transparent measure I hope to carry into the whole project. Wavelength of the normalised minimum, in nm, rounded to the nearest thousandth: 414.742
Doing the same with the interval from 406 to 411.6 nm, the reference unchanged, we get 407.923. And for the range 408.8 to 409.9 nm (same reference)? 409.805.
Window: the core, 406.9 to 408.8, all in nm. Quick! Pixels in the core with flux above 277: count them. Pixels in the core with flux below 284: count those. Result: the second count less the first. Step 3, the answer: 4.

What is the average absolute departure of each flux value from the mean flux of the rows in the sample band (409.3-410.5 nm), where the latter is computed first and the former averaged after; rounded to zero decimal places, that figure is 11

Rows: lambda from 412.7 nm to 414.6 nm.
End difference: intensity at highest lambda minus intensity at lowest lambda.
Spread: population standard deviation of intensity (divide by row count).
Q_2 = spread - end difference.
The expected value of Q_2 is 14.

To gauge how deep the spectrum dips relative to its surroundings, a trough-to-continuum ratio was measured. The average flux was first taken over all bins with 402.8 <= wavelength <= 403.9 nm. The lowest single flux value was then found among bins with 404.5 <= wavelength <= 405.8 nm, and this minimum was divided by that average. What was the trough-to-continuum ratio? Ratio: 0.96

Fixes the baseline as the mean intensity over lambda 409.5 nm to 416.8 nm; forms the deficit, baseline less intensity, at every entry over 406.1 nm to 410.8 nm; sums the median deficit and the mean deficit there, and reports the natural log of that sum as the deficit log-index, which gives 2.9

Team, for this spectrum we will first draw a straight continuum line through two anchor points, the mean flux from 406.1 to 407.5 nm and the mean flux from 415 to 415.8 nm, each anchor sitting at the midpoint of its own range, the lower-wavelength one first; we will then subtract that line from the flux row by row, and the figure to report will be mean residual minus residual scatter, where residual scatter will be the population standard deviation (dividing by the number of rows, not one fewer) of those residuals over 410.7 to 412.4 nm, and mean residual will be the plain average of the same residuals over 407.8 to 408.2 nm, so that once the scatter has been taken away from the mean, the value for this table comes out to -29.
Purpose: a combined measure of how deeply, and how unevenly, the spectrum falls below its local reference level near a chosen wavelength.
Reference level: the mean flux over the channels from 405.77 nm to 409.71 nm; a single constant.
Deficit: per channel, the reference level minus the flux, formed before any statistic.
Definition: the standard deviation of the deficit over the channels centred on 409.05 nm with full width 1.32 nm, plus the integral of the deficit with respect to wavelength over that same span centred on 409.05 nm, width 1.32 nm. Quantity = -13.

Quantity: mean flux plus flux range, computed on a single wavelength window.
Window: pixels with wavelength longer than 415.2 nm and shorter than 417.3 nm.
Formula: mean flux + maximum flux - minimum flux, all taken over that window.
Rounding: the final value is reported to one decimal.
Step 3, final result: 323.7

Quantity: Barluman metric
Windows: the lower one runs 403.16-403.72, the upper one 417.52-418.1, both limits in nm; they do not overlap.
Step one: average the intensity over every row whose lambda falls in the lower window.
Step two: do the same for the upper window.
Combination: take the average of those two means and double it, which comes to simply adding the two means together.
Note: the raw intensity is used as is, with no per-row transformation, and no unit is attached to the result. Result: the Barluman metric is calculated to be 547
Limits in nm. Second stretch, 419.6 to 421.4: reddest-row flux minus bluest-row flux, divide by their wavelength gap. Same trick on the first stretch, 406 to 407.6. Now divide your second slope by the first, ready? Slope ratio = -1.1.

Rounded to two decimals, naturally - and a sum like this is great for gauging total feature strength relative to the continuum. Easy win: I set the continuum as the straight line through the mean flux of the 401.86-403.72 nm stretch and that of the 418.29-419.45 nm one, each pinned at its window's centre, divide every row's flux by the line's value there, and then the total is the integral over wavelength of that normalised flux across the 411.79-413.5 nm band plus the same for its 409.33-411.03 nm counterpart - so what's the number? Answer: 3.27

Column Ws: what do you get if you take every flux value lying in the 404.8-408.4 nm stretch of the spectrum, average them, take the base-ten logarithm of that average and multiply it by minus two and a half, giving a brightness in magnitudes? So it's -6.08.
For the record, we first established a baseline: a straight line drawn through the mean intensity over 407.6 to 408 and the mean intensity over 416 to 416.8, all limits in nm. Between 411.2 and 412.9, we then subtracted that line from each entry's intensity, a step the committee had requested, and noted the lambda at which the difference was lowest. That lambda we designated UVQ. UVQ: 412.266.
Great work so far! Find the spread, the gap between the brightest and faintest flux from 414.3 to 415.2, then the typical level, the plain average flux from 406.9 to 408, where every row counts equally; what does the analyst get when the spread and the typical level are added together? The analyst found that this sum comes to 275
